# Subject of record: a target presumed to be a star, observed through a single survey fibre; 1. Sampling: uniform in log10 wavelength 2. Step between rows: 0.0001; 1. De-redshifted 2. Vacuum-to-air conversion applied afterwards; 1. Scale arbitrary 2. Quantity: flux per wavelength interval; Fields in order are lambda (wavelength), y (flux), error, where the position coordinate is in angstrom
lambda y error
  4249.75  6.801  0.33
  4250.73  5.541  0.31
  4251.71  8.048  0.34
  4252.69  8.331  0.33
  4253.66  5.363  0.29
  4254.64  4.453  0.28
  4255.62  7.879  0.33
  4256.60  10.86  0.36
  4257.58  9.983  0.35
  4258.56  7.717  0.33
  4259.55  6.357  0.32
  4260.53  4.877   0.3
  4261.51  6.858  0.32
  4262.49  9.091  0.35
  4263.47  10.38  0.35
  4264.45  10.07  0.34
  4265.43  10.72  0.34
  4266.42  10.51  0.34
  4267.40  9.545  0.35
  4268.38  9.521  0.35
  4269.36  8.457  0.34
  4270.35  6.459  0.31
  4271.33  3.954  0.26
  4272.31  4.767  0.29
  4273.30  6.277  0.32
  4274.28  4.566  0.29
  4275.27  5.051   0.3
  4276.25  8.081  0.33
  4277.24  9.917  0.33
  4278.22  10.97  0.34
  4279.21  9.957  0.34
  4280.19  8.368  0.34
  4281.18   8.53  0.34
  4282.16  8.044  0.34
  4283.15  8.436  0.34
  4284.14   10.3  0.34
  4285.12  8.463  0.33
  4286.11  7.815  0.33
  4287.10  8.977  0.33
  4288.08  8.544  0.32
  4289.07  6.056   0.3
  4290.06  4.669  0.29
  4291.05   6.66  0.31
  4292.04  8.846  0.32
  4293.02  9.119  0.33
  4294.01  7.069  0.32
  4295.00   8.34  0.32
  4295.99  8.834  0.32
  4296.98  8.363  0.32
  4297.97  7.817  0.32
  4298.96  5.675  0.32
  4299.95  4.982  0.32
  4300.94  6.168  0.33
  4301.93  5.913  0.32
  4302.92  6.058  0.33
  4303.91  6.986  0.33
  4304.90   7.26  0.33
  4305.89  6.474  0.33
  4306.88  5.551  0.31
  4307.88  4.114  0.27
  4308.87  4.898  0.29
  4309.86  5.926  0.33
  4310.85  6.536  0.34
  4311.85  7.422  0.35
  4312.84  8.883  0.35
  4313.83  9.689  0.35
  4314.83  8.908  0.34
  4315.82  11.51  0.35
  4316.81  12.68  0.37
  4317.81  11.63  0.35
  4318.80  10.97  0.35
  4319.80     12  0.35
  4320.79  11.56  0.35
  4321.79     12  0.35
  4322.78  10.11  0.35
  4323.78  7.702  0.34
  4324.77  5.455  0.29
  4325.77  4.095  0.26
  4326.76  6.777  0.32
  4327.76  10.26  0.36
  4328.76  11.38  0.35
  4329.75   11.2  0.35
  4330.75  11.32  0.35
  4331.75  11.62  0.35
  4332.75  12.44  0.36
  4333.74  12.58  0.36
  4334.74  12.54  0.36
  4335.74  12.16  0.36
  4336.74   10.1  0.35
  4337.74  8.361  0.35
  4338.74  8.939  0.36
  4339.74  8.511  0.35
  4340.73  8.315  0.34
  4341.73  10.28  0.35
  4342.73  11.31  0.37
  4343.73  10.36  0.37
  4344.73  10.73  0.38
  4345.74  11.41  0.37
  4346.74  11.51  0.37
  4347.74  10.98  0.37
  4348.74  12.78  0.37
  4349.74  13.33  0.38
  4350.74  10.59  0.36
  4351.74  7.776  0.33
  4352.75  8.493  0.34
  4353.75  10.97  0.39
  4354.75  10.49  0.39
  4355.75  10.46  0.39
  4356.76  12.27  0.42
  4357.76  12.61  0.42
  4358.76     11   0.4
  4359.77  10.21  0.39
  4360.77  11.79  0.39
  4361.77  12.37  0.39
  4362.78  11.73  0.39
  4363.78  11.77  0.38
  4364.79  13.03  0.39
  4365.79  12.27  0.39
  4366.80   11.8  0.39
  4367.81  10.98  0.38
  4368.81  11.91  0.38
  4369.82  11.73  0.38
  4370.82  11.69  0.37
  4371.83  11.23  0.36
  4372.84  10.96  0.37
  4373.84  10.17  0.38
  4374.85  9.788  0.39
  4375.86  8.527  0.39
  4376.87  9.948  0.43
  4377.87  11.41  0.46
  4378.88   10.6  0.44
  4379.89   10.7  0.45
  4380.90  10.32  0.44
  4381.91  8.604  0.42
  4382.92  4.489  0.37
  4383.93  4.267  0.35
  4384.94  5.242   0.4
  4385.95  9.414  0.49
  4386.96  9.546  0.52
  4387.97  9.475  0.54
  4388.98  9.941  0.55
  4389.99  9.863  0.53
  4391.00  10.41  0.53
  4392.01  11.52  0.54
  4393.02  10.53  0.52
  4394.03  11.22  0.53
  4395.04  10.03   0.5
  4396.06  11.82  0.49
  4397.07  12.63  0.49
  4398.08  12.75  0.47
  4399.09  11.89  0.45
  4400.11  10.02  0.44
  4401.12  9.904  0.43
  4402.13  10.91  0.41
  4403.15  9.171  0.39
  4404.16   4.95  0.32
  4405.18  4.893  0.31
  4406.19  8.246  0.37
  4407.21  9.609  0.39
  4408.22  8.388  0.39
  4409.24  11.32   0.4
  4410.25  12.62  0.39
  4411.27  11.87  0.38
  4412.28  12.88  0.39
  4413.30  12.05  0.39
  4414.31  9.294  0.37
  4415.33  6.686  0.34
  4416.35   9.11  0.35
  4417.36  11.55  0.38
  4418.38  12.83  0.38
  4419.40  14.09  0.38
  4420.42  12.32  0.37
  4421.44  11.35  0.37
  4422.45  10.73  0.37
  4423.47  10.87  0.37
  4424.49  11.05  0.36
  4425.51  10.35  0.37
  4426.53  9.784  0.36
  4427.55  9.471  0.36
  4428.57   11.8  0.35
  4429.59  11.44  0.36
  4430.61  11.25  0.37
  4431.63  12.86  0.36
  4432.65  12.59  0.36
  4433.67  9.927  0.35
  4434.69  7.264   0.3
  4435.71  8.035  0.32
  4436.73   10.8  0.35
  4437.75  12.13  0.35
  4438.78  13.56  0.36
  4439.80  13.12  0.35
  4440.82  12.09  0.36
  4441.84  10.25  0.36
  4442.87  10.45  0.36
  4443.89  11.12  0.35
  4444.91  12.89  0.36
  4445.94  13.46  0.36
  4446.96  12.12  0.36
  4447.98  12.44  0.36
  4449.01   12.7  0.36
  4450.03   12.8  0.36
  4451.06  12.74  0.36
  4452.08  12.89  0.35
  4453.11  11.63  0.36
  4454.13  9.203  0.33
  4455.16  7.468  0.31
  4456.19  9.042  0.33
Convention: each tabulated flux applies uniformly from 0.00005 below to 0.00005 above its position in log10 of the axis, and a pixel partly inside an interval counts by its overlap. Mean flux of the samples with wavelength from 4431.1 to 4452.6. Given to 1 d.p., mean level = 11.7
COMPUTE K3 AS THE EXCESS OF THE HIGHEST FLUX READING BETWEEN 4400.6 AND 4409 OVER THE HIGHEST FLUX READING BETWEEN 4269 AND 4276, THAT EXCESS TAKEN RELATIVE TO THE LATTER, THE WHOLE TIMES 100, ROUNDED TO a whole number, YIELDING 29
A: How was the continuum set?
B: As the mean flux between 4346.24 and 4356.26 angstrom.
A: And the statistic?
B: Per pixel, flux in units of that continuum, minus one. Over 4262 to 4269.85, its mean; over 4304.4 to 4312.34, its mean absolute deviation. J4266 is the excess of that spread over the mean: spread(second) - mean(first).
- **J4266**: 0.17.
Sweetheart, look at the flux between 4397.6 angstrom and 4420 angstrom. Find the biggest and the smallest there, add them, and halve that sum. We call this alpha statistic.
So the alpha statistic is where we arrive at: 9.5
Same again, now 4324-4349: 8.4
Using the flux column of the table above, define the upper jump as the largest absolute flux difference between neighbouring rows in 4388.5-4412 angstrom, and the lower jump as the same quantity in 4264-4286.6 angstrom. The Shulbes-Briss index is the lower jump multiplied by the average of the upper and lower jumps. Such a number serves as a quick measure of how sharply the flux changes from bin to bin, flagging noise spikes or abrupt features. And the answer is 11.0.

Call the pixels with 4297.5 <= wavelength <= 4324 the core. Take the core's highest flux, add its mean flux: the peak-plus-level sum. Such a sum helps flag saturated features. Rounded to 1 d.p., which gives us 20.8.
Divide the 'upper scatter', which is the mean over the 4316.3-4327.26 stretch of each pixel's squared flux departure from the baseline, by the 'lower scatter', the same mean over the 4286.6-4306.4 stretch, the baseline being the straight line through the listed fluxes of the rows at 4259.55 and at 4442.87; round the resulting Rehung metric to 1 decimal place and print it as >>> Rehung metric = 5.9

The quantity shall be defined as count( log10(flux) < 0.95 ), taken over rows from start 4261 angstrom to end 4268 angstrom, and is 1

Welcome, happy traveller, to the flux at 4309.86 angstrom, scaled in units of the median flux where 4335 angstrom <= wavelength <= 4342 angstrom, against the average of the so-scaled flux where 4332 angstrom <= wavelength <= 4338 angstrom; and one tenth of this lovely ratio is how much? 0.052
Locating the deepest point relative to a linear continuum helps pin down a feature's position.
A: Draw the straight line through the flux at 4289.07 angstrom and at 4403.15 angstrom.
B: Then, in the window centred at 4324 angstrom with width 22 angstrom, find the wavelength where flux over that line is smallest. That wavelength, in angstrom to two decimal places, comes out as 4325.77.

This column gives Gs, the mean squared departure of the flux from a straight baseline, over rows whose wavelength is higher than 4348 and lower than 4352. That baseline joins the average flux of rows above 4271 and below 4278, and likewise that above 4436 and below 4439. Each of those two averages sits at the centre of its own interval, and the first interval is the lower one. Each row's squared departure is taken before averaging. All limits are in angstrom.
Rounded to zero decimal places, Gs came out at 10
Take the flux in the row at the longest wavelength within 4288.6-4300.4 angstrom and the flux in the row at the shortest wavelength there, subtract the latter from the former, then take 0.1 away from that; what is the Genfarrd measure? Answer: -1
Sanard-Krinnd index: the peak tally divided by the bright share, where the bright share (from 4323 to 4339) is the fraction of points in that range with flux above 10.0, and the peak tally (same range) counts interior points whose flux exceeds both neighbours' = 3.2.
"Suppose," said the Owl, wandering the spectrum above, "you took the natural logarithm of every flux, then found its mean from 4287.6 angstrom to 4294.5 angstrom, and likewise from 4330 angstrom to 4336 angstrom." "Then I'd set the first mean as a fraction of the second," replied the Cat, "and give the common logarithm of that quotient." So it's -0.104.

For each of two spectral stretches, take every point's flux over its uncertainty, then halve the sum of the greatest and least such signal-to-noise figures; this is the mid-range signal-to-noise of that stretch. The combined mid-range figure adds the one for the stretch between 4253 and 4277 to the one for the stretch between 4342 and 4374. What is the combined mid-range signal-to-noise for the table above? 52.7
